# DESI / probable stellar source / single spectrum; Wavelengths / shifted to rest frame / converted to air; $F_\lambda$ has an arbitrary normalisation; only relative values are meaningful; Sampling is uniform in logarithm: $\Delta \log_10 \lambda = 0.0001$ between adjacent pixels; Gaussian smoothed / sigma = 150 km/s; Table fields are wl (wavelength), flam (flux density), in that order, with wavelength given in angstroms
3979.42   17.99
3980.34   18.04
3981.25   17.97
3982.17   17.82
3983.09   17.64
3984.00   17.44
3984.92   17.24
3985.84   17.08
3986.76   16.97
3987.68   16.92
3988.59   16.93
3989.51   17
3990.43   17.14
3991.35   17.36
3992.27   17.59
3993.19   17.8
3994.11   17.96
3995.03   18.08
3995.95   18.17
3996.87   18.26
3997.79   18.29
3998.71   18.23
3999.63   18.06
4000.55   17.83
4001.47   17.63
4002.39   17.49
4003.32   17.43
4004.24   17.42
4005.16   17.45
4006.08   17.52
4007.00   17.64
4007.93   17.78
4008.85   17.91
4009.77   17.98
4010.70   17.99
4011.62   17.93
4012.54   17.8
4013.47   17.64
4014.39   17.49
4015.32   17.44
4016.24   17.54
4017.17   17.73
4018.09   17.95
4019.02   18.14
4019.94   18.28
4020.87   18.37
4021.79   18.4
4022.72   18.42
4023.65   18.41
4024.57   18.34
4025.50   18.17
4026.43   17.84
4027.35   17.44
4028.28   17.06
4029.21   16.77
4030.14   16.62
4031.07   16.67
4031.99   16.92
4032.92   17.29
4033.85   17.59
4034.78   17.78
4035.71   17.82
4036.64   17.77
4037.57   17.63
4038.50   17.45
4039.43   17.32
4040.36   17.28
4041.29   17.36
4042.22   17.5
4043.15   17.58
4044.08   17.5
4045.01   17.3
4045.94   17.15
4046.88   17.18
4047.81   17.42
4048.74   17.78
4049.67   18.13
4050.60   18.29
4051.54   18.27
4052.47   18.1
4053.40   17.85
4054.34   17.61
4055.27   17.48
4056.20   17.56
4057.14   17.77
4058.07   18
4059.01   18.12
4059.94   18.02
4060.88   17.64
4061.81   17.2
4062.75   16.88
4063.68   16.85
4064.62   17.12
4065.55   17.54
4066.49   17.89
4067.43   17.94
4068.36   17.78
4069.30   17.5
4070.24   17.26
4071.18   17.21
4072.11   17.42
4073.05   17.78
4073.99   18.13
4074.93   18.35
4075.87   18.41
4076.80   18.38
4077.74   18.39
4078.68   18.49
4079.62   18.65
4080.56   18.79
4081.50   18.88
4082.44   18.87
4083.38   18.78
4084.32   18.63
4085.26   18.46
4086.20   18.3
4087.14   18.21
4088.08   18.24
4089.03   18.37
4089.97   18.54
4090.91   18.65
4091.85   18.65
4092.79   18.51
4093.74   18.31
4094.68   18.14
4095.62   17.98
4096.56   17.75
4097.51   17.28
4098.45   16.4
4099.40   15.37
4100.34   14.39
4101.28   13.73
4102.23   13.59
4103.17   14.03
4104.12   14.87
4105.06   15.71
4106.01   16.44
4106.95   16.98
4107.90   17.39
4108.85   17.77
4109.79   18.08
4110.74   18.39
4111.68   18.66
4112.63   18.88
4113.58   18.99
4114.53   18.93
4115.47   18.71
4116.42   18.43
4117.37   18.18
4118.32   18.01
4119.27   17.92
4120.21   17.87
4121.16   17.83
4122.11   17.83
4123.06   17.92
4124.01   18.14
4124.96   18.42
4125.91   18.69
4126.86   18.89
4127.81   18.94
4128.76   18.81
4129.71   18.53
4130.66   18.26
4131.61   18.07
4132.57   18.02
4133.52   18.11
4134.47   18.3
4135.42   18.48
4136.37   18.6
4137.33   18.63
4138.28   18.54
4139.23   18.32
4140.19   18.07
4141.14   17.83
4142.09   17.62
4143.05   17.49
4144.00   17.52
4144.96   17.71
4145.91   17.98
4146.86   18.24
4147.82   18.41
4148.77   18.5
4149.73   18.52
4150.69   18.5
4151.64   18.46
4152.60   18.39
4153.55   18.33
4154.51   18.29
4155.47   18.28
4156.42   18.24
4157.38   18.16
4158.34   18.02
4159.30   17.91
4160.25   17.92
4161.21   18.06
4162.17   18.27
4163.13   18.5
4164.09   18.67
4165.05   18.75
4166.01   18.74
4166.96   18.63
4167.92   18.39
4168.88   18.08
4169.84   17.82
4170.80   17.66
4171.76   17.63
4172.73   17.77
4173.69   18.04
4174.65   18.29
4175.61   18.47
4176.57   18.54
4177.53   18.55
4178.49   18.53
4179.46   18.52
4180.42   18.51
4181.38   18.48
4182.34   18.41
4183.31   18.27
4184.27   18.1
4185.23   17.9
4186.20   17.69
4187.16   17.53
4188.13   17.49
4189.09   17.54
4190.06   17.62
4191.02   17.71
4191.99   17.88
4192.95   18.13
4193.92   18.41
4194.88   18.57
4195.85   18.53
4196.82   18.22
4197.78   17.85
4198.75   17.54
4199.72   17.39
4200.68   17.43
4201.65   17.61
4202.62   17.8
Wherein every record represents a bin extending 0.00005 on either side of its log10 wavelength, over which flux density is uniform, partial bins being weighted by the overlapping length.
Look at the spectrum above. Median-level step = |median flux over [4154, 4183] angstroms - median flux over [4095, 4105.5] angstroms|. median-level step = 2.9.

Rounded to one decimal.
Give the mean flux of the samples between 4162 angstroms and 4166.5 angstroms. 18.6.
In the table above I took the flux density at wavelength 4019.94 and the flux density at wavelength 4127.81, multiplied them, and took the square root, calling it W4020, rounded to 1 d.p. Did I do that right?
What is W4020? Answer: 18.6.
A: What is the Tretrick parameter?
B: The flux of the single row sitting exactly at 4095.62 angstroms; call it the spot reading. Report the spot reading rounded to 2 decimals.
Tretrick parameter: 17.98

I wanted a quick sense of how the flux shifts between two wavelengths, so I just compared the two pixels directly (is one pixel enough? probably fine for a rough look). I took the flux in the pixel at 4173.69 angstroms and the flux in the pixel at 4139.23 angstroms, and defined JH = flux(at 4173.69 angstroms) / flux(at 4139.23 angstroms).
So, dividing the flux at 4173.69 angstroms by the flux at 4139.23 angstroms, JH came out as 0.98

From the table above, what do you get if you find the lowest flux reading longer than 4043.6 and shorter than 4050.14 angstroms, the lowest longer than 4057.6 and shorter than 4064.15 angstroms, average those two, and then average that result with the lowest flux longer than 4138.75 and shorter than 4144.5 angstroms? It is 17.2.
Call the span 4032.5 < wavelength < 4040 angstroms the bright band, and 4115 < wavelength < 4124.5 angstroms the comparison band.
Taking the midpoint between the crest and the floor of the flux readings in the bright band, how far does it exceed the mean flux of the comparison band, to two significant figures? -0.53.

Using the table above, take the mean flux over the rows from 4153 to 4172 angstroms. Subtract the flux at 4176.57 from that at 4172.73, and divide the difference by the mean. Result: -0.04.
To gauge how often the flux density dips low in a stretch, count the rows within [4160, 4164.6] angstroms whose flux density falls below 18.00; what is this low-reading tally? 1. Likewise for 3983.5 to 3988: 5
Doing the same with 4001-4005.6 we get 5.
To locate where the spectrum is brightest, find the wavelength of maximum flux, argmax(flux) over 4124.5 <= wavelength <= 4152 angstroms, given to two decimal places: 4127.81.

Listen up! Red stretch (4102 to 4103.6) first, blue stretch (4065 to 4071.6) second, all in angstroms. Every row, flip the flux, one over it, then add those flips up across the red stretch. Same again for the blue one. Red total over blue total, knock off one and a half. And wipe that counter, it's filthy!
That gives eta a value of -1.14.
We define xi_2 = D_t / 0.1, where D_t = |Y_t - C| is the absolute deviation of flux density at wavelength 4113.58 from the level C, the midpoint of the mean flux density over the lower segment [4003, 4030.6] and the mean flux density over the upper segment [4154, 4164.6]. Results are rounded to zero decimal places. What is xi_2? 10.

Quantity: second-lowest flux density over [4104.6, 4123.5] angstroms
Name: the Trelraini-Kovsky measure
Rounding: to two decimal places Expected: 16.44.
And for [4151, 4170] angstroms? 17.91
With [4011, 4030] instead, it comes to 17.06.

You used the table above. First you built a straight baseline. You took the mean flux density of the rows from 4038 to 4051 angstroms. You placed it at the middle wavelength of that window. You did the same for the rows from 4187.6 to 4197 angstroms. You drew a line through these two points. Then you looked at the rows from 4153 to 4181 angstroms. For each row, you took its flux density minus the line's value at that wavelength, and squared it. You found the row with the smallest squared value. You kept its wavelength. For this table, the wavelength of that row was 4159.30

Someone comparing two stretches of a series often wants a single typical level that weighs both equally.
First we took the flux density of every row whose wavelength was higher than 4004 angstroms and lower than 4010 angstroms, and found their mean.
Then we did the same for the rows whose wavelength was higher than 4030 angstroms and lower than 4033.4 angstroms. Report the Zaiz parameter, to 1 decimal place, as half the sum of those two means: 17.3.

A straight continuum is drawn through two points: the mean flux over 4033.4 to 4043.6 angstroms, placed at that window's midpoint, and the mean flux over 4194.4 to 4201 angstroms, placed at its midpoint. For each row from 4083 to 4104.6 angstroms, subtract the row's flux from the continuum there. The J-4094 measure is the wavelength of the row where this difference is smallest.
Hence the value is 4083.38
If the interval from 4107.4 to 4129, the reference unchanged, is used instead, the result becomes 4113.58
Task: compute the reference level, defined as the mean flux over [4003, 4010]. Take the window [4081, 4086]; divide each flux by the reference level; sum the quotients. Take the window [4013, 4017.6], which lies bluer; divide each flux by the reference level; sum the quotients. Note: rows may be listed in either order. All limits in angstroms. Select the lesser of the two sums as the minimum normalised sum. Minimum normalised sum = 4.98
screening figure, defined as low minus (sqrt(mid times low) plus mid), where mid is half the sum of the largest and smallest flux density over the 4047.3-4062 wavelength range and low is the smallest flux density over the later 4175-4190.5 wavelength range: -17.9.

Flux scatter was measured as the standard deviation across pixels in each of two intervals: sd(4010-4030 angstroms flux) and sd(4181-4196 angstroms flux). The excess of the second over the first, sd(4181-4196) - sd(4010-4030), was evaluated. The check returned -0.07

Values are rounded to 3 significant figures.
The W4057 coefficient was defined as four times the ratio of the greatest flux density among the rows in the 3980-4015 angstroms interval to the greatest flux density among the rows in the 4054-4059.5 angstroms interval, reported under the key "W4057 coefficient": 4.04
